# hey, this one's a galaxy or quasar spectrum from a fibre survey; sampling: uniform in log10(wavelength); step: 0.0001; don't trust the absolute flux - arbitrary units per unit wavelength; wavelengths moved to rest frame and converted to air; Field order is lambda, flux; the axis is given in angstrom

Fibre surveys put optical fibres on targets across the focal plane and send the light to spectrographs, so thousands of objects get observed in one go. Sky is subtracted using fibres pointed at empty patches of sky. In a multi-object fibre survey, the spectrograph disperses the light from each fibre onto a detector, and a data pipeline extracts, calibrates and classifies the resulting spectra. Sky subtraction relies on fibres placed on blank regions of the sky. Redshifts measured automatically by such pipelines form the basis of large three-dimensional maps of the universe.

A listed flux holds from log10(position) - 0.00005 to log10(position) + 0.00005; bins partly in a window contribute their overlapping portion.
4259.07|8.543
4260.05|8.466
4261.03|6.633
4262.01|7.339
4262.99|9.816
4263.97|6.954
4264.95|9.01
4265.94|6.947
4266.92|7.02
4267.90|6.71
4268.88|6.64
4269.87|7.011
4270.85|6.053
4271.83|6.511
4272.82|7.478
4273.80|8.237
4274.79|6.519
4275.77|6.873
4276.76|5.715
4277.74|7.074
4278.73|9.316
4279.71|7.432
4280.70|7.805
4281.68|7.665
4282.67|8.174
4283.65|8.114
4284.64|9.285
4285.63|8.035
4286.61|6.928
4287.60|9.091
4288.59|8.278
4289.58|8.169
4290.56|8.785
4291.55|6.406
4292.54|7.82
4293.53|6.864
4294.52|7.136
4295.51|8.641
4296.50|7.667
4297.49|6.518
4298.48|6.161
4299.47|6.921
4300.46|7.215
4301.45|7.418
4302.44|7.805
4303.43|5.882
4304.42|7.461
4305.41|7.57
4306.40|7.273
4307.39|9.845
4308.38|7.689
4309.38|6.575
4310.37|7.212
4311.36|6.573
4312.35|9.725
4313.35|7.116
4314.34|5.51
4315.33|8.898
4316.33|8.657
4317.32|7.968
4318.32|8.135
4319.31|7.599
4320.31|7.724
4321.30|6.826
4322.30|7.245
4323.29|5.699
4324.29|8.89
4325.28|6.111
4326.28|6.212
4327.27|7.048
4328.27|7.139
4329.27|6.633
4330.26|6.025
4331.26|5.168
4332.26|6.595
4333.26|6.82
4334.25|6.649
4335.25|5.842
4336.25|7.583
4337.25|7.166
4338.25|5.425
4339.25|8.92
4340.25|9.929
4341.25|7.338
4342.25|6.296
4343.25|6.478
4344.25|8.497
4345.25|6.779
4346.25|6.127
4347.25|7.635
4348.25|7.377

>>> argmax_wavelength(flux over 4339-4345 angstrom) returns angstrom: 4340.25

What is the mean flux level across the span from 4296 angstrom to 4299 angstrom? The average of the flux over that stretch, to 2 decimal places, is 6.78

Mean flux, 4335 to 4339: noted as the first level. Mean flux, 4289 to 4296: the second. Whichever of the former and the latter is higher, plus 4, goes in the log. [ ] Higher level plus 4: 11.7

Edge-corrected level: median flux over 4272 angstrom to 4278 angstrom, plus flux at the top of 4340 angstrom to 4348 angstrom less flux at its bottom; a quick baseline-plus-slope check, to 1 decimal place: 4.7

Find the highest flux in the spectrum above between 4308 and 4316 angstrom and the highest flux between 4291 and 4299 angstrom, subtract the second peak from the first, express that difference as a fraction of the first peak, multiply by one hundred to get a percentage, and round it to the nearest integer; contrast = 11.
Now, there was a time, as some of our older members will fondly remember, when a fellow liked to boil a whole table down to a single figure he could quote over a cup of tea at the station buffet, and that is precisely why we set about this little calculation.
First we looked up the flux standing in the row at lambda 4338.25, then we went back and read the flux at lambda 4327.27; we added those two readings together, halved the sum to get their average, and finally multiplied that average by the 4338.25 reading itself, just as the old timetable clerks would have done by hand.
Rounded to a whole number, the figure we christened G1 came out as 34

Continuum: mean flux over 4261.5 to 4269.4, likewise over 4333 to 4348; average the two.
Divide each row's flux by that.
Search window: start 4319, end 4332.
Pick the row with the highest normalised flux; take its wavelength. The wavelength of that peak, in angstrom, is 4324.29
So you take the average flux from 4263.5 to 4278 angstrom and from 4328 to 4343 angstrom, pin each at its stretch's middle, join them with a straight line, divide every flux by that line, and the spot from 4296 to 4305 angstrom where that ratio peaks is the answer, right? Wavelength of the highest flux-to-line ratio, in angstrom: 4302.44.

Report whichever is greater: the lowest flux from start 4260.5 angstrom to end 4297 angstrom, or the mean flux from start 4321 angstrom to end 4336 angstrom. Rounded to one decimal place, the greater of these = 6.6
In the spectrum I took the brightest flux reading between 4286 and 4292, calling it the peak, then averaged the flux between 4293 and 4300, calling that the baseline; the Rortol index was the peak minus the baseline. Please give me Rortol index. 1.96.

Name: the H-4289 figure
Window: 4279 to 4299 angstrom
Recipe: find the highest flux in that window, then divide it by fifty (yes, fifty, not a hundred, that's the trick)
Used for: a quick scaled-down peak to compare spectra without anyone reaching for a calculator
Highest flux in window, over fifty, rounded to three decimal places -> 0.186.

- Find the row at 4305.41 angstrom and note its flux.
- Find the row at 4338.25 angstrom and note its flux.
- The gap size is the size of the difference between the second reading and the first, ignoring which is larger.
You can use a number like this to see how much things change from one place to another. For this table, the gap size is 2.1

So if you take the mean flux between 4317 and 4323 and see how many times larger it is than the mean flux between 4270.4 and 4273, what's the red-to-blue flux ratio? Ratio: 1.14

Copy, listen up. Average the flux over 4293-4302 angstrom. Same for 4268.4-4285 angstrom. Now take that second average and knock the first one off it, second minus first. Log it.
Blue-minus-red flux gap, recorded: 0.2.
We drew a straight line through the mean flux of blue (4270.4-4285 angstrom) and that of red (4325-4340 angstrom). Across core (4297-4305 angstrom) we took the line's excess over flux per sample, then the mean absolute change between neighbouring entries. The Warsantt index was 0.79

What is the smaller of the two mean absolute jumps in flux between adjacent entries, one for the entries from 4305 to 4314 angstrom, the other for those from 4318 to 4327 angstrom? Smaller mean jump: 1.2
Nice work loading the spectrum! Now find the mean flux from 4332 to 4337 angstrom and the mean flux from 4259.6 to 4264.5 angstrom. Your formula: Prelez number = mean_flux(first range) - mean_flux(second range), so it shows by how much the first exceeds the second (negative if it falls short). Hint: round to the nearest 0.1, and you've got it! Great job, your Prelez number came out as -1.1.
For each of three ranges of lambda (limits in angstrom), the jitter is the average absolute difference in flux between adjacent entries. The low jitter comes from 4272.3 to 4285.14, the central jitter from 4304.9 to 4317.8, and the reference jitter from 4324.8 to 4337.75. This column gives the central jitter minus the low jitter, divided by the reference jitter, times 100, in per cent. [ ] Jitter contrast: 95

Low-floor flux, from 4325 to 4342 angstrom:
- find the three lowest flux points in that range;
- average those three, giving 5.5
